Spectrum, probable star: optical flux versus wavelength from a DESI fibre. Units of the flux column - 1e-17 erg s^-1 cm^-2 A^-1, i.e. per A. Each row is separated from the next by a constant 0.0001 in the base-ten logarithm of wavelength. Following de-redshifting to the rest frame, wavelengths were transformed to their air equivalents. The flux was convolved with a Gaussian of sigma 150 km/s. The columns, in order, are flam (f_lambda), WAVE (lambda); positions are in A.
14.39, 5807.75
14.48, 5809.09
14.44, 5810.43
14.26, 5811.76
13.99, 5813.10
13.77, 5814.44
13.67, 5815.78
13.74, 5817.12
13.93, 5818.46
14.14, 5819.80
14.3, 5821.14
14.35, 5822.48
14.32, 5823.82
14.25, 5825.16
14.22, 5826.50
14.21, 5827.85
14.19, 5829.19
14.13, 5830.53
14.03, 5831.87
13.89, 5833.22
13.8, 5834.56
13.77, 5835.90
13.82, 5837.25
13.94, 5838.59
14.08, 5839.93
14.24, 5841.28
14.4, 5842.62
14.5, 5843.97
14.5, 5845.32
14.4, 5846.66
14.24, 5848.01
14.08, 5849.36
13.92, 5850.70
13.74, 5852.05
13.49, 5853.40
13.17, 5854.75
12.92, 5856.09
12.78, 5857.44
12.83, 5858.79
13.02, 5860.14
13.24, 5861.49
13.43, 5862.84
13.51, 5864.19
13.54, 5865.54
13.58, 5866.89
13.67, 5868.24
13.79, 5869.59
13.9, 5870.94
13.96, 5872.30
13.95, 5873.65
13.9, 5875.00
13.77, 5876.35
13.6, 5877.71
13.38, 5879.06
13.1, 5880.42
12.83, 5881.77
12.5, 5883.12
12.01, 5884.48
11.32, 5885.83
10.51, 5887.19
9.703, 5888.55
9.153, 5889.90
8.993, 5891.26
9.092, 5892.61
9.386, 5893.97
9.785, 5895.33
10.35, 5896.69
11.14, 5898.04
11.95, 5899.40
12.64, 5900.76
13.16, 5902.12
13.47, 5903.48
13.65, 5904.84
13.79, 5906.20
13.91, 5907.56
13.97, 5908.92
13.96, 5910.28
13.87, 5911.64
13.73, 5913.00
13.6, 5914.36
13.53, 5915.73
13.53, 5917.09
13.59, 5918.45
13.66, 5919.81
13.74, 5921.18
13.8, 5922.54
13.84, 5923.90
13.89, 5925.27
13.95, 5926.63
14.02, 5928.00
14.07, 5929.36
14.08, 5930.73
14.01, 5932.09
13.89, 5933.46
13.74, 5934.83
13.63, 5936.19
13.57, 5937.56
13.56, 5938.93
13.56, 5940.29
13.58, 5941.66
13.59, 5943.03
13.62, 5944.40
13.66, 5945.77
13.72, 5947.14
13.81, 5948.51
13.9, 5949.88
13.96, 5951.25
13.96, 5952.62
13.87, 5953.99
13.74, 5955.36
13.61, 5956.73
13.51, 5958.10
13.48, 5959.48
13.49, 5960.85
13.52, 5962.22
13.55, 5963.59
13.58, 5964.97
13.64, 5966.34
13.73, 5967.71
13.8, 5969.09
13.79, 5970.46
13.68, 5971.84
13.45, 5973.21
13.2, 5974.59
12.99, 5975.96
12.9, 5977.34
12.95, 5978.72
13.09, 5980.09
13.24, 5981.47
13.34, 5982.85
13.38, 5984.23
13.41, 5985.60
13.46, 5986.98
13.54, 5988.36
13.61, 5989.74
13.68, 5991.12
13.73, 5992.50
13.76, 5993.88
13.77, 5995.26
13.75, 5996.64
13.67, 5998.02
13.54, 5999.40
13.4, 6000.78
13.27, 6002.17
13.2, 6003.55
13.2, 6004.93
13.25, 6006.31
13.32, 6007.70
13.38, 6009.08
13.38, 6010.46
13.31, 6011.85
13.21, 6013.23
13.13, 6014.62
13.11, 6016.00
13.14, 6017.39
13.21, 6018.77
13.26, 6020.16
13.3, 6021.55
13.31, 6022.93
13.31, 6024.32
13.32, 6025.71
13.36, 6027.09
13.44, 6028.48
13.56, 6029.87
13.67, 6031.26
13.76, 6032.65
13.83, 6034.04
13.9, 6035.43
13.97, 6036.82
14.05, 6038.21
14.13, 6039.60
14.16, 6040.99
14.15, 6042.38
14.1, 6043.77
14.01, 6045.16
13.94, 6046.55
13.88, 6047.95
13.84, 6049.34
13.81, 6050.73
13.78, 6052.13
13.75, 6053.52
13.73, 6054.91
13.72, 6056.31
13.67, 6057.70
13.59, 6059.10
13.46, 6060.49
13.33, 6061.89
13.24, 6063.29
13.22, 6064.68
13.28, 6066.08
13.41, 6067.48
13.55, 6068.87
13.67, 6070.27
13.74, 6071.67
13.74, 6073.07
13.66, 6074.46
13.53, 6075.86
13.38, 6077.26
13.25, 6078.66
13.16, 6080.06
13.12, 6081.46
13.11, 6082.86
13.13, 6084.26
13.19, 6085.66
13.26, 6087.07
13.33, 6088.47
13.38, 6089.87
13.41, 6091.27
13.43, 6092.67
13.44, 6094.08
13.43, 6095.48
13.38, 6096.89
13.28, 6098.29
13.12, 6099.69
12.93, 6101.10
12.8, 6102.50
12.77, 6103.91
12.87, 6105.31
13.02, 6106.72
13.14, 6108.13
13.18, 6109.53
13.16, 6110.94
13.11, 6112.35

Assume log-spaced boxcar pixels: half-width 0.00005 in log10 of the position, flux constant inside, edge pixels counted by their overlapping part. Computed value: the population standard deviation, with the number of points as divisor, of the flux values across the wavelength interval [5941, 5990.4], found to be 0.27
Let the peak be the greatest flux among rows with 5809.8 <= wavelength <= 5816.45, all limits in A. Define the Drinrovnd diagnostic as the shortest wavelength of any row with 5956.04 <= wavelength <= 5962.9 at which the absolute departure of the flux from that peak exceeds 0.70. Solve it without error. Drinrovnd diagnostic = 5956.73 A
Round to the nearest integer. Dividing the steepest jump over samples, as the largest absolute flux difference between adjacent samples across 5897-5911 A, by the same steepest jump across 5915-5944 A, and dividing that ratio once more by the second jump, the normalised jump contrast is 36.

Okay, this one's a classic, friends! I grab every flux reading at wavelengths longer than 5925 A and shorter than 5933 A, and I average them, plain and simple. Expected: 14.0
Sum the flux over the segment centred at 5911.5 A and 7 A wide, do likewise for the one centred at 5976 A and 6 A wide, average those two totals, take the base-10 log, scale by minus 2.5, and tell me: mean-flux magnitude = -4.570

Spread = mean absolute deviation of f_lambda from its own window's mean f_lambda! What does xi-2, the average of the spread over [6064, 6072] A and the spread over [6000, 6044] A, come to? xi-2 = 0.24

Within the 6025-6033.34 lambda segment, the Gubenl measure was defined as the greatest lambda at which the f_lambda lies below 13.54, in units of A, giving 6028.48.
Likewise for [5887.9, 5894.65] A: 5893.97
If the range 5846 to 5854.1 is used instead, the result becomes 5853.40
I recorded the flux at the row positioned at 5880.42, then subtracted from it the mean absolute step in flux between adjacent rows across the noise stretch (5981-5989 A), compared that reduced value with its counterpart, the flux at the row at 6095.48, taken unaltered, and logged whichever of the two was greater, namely 13.4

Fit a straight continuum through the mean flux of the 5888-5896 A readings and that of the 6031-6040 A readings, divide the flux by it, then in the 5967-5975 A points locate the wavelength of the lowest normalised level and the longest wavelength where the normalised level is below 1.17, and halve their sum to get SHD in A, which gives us 5974.6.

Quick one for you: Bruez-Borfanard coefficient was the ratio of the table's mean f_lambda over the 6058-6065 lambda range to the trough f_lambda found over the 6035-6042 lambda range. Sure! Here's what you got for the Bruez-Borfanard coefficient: 0.96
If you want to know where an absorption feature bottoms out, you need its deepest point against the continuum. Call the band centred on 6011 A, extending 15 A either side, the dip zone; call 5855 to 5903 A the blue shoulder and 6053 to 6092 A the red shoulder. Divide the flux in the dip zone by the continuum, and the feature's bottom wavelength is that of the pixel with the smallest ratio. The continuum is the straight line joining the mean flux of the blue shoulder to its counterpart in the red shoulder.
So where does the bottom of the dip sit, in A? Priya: 6016.00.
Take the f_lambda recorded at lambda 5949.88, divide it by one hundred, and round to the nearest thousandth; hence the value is 0.139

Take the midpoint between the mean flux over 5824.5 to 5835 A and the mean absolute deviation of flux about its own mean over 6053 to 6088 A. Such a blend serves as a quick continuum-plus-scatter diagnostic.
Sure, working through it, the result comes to 7.15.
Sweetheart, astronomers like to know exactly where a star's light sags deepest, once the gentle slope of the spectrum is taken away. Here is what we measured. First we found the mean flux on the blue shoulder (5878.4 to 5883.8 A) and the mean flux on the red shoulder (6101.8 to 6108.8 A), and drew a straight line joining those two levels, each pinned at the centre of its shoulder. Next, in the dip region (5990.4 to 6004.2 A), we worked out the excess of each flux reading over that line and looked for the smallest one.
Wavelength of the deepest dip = 6003.55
